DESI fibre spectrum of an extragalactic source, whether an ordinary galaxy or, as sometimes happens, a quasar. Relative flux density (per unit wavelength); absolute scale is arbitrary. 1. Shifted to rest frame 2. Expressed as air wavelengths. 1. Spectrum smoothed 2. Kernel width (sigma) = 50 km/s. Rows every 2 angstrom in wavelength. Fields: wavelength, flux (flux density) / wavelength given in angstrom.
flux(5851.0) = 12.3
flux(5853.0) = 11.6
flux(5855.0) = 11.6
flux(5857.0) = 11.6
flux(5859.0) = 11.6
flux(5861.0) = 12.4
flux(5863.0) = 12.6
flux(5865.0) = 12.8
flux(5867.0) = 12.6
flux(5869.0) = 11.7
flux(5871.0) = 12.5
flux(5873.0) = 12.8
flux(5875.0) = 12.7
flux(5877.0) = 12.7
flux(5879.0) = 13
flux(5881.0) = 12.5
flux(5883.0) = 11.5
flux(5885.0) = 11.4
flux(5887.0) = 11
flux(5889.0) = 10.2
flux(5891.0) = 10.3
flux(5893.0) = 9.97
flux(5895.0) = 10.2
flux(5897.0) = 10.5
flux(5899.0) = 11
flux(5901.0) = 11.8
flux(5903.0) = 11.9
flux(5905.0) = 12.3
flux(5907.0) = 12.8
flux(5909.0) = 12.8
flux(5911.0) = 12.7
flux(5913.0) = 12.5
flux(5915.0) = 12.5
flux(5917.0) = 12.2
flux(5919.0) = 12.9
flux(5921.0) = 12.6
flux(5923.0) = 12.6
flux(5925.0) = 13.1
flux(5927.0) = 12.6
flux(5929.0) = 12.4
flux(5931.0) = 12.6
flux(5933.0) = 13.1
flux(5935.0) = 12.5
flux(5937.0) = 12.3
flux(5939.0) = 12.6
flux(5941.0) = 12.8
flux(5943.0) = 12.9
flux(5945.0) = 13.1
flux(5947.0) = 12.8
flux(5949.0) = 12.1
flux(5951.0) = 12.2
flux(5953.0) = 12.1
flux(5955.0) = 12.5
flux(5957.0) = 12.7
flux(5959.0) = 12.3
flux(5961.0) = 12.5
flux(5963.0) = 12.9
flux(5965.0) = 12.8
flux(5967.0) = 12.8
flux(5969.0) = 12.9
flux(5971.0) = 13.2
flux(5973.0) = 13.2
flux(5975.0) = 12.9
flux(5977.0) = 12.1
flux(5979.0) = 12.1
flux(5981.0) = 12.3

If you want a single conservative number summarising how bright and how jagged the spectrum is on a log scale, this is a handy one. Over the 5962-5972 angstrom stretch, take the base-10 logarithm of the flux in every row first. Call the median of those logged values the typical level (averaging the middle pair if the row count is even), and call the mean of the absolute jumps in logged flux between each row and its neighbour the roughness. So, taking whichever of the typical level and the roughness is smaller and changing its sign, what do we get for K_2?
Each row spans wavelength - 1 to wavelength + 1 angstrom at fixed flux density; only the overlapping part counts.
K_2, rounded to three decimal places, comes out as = -0.004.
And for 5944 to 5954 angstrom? -0.010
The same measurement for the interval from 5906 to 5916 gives -0.003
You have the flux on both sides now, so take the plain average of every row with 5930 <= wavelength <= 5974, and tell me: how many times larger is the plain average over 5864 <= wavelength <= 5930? 0.949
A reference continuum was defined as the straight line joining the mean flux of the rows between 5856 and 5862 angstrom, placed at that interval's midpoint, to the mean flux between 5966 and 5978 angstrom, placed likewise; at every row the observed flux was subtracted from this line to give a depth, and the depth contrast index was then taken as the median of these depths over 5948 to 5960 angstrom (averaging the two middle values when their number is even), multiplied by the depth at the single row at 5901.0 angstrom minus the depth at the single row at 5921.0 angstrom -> 0.28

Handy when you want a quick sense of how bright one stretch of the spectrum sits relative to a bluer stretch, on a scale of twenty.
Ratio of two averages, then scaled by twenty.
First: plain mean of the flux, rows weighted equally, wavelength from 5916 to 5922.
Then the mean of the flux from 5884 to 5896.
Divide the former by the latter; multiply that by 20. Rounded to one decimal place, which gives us 23.9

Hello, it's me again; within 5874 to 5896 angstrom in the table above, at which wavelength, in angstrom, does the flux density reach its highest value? 5879.0 angstrom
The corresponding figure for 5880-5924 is 5919.0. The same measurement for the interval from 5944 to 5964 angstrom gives 5945.0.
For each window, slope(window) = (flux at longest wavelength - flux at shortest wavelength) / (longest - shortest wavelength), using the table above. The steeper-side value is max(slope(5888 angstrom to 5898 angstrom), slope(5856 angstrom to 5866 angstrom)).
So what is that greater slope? 0.15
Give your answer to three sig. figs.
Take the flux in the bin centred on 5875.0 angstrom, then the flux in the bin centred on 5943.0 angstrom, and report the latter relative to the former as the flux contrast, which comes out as 1.02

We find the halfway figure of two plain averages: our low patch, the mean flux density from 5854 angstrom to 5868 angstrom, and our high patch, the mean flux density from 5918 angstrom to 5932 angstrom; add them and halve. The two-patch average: 12.43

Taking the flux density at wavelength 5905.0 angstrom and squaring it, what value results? 151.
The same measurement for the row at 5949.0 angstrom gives 146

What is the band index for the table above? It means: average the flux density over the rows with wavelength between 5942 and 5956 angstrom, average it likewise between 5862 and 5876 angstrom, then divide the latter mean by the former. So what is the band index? 1.000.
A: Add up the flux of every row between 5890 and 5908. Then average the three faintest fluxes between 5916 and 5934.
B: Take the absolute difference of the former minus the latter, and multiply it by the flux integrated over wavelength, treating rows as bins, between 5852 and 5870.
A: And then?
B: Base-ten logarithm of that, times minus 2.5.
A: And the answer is -10.71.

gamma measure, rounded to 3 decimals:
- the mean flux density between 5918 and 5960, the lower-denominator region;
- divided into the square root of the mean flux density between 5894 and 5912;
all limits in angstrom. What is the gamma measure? 0.272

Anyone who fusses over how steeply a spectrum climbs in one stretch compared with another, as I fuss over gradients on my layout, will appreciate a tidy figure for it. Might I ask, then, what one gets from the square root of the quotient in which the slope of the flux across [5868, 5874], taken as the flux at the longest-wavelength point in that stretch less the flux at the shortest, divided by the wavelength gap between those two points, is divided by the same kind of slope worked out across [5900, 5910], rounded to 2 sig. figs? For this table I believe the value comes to 1.5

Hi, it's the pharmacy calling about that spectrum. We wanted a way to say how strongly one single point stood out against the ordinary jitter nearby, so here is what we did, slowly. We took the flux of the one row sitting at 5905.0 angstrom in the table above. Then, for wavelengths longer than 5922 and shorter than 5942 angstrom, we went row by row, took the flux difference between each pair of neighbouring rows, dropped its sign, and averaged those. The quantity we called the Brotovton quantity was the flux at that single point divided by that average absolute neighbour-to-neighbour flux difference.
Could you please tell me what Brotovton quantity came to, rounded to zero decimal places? 35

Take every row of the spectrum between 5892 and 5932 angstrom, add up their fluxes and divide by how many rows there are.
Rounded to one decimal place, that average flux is 12.1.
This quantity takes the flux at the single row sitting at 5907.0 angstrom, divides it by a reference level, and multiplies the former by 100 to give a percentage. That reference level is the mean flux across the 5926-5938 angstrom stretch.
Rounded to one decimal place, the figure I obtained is 101.7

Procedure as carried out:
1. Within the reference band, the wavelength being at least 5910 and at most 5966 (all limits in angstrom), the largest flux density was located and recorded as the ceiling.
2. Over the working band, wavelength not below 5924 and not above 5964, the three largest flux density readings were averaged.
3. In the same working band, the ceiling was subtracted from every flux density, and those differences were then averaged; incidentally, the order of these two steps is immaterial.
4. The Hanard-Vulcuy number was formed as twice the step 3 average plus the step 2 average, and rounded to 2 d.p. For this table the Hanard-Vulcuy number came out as 12.11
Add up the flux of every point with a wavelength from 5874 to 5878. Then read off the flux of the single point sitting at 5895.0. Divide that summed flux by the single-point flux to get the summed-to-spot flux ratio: 2.49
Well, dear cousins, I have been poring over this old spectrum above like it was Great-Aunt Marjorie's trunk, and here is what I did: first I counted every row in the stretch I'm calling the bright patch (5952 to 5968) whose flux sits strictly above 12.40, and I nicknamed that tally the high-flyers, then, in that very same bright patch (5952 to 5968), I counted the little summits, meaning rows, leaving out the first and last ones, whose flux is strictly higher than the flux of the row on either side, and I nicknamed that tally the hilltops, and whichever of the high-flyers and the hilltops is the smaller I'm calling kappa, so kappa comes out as 2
